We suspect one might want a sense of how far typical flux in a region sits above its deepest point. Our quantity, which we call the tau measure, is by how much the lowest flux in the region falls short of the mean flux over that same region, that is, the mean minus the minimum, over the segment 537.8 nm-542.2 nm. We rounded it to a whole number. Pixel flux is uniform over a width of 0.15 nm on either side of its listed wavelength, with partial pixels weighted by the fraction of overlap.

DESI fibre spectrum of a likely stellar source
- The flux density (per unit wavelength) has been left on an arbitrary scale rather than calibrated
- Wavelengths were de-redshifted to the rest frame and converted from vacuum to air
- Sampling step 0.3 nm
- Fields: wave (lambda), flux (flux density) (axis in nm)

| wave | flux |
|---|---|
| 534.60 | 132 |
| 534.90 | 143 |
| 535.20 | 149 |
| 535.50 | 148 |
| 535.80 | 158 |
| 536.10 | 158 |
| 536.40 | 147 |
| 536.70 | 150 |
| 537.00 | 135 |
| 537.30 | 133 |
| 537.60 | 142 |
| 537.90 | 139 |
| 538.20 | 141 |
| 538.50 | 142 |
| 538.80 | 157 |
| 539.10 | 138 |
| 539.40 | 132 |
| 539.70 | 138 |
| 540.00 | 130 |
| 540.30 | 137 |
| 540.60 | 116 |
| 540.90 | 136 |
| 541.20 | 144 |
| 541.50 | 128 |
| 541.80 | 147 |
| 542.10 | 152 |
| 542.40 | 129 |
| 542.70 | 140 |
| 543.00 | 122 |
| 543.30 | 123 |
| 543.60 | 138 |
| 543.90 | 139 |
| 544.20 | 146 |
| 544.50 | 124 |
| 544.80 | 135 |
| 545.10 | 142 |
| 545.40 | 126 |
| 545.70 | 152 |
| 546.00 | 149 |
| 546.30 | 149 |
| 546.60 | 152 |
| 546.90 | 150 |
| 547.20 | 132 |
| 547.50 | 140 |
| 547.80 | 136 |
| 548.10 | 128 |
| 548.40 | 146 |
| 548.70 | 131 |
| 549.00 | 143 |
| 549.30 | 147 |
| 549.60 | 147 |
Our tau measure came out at 22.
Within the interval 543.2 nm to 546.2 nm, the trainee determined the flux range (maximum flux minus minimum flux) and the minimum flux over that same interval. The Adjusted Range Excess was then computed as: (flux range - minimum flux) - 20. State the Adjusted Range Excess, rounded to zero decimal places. -114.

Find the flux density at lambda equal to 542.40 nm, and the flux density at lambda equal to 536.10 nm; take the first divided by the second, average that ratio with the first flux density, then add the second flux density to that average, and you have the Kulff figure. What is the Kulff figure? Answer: 223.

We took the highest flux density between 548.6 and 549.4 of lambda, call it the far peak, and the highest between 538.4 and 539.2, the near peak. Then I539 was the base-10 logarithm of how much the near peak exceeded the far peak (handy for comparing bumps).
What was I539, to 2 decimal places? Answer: 1.00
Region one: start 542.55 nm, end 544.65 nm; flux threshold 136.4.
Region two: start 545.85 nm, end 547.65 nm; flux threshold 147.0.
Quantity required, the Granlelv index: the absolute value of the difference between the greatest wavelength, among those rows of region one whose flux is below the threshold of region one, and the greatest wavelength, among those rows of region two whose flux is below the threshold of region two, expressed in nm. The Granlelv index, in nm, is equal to 3.00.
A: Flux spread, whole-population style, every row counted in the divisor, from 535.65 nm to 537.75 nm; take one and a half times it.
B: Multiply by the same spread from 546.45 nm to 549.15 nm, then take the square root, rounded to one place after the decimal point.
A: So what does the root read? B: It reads 10.7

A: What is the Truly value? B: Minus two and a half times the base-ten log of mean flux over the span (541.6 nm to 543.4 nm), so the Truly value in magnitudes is -5.33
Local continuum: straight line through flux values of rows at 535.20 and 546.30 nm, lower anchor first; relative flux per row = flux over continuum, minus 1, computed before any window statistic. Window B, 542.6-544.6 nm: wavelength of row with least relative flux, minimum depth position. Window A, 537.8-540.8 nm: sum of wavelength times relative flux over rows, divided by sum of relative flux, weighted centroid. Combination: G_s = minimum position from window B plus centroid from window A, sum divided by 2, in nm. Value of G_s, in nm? 541.35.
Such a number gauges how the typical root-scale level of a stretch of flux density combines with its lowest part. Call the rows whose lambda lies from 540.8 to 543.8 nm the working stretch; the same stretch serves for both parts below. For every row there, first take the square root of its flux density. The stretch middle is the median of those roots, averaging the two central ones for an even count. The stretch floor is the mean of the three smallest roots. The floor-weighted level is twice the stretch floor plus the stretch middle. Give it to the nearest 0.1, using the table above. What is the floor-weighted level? 34.0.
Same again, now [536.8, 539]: 35.2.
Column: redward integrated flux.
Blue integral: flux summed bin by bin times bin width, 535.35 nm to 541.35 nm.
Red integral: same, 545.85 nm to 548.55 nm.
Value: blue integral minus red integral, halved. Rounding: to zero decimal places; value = 231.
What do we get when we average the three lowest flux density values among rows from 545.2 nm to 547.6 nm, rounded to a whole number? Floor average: 133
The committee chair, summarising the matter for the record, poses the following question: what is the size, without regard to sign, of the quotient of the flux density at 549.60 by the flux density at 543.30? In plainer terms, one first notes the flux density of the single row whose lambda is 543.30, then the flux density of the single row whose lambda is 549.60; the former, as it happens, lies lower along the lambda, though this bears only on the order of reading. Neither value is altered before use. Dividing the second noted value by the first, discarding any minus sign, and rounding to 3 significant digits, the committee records 1.20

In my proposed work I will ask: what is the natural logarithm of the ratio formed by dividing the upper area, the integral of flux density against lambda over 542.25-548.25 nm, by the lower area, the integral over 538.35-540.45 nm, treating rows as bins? 1.0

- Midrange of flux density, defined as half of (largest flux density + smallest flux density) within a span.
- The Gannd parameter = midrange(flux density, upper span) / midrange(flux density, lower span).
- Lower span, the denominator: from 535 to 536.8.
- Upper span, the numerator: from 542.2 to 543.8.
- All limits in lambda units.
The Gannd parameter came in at 0.86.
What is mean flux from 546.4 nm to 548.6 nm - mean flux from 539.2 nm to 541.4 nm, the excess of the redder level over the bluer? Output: 7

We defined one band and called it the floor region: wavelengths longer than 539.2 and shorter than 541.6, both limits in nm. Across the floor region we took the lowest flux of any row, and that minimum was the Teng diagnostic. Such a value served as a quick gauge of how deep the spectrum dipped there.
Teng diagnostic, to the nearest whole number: 116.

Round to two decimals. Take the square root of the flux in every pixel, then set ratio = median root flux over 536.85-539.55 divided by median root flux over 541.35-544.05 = 1.00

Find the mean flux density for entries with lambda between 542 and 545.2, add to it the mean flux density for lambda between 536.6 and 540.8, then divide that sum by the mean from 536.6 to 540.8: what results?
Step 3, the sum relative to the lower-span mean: 1.98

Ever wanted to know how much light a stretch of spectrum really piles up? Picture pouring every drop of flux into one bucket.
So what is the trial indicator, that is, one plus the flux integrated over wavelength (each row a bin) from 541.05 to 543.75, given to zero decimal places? 368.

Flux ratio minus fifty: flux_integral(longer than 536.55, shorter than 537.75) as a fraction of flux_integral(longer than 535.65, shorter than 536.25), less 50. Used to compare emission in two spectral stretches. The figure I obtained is -48.2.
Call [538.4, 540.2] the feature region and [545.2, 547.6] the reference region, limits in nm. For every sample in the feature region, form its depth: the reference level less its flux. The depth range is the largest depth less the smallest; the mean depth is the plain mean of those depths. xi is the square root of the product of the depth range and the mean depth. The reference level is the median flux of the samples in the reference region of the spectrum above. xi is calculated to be 16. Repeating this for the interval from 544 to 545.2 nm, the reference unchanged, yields 16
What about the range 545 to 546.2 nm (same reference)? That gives 13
